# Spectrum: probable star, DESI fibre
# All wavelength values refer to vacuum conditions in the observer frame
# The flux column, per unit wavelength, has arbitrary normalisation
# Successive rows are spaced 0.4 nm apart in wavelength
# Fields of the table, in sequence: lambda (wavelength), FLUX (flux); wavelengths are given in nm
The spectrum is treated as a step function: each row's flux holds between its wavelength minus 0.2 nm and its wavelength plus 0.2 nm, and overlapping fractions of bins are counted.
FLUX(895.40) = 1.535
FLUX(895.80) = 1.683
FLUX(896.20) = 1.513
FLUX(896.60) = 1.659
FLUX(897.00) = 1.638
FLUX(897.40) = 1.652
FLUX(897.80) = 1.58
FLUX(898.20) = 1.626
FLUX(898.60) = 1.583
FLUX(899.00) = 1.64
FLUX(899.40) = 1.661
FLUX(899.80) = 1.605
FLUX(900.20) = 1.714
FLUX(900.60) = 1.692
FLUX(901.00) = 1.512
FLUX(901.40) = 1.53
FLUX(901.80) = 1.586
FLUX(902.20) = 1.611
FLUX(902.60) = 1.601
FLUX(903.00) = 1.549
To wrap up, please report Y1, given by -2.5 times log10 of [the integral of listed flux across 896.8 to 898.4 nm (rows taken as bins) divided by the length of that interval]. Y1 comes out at -0.526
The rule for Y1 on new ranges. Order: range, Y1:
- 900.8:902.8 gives -0.488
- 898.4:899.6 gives -0.529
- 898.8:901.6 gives -0.525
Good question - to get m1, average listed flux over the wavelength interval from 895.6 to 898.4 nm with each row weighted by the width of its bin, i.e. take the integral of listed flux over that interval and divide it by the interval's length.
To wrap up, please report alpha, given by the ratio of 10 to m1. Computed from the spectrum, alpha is 6.17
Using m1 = 1.62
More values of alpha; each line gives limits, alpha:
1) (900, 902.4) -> 6.22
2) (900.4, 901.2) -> 6.24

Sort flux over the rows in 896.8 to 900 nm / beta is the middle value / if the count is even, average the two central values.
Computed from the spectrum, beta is 1.63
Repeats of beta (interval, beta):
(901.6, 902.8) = 1.60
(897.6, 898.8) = 1.58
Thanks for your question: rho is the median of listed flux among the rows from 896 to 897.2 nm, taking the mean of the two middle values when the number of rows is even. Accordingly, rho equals 1.638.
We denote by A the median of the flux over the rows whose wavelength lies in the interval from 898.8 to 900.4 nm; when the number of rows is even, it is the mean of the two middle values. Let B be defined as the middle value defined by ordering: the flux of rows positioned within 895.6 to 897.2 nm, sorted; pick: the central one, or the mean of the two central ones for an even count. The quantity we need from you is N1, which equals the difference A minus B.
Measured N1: 0.002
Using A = 1.65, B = 1.65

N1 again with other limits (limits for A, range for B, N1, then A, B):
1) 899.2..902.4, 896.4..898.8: -0.024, 1.61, 1.63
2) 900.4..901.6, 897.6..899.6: -0.096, 1.53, 1.63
